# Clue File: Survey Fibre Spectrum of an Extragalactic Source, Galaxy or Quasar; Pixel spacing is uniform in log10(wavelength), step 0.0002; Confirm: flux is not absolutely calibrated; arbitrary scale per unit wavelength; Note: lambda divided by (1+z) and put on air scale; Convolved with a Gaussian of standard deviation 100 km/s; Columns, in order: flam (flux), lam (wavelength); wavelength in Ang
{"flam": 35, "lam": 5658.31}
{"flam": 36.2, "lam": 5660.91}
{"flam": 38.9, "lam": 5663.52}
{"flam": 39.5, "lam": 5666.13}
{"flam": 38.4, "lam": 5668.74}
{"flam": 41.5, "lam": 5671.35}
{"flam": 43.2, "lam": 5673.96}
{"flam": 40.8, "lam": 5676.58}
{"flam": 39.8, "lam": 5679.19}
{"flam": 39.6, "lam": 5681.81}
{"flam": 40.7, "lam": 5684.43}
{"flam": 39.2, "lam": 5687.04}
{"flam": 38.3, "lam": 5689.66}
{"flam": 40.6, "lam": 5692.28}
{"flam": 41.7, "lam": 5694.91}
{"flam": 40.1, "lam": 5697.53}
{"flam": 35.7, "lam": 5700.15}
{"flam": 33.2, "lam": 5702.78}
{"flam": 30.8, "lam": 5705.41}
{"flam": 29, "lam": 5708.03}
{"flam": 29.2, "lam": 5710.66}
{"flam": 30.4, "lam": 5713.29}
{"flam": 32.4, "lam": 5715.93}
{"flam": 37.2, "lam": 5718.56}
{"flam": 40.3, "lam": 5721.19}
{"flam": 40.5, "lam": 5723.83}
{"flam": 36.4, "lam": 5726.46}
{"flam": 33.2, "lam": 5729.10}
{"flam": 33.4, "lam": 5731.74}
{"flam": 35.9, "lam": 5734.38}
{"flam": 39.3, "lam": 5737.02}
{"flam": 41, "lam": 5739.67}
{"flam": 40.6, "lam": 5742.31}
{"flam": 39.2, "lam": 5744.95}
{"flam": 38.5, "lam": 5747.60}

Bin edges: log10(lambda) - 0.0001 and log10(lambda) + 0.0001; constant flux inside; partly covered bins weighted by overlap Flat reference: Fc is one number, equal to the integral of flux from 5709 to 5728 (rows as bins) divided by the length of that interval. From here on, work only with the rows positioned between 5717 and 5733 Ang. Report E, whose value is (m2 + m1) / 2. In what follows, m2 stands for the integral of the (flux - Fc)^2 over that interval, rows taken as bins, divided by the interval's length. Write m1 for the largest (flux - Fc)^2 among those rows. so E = 21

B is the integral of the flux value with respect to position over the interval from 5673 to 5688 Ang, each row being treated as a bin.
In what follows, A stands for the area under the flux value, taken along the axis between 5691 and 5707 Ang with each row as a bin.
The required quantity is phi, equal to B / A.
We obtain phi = 1.03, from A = 590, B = 608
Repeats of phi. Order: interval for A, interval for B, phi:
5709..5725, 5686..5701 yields 1.06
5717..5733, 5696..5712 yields 0.90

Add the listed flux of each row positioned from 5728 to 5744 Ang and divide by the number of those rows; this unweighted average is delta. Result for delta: 37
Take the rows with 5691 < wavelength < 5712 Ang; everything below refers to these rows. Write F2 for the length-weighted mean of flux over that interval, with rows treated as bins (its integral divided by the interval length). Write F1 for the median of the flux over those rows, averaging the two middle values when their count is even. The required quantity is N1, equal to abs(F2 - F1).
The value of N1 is 0.6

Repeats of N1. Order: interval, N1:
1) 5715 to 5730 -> 0.1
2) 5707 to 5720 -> 1.4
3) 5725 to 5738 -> 0.3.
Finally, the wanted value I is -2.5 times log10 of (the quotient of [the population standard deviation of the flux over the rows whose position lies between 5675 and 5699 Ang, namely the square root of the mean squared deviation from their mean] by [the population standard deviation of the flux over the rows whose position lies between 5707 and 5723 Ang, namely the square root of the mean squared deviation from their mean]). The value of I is 1.6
